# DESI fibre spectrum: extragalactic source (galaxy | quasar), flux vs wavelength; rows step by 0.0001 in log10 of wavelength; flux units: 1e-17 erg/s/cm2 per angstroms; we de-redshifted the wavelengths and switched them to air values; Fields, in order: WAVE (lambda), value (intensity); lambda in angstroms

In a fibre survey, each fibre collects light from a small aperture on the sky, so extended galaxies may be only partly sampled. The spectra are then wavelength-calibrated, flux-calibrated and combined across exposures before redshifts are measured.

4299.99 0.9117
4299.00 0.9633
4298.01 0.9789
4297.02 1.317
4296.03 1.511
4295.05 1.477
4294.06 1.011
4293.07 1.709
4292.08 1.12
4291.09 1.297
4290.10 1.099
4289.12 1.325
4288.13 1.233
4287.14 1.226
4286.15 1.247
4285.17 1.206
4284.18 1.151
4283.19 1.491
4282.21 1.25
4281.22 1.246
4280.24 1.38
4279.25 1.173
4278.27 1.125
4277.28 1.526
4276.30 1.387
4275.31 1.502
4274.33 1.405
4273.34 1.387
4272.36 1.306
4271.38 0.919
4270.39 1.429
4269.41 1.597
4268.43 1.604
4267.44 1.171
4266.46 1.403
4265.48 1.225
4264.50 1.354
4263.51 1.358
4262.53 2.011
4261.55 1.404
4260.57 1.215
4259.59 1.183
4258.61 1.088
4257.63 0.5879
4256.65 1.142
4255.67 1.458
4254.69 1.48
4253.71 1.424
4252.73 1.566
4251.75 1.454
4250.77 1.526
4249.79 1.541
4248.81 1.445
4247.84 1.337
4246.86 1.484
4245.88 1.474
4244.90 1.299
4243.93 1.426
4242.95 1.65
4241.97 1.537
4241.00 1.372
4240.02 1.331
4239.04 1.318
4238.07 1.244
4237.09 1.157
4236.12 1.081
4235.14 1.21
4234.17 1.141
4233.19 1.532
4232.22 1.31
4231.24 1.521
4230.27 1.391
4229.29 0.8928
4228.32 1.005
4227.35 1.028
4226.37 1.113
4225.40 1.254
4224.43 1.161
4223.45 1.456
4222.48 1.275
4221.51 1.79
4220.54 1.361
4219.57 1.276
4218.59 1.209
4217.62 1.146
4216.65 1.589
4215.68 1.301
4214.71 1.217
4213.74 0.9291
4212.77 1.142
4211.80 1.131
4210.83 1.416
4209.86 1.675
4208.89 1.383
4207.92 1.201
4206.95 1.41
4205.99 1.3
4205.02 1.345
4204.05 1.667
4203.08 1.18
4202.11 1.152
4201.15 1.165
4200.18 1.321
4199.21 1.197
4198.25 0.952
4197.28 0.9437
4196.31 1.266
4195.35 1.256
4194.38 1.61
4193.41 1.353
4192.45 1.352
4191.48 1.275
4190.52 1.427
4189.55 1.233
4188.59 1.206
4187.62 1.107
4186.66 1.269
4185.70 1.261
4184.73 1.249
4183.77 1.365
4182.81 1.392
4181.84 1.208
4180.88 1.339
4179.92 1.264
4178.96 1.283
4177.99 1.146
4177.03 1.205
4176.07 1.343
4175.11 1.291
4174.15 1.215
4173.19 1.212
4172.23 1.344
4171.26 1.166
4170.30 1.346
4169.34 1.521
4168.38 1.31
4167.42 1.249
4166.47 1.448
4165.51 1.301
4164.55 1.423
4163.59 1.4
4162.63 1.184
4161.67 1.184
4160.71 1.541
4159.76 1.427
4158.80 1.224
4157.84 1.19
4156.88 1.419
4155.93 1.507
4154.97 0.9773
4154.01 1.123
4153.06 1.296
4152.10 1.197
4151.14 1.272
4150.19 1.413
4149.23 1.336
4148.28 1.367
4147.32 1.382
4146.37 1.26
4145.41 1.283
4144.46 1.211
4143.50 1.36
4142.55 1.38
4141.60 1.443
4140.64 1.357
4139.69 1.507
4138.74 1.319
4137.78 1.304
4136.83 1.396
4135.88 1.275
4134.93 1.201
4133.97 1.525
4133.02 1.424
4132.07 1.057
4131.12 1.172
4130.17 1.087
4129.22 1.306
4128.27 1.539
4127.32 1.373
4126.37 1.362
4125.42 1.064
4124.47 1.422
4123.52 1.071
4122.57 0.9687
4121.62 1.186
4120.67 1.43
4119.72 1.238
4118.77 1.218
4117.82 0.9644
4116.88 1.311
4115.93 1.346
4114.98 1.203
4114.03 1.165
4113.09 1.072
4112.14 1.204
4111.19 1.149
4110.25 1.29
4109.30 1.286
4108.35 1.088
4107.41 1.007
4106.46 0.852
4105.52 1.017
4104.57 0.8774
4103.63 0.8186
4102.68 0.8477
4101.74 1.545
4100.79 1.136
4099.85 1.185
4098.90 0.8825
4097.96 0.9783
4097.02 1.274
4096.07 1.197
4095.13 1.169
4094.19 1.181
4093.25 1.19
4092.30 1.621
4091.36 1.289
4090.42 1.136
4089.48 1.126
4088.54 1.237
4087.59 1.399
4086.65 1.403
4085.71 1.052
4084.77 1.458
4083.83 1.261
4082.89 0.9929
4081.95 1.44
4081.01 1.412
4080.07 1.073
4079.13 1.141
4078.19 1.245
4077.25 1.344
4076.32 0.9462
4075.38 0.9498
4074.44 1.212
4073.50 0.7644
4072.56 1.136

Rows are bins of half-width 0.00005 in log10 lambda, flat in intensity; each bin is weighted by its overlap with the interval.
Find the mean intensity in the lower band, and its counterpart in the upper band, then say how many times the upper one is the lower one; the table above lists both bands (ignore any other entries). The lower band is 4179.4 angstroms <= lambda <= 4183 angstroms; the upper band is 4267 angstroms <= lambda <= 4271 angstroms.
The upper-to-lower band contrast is 1.11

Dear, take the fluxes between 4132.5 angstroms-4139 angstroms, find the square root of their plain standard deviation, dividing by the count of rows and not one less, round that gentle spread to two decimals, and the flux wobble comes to 0.32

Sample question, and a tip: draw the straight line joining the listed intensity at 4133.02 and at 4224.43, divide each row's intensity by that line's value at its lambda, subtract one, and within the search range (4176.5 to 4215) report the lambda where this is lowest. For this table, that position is 4197.28 angstroms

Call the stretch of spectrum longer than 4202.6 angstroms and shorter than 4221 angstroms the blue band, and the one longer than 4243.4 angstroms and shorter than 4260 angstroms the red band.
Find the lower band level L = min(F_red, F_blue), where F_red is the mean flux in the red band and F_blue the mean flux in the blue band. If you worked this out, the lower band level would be 1.31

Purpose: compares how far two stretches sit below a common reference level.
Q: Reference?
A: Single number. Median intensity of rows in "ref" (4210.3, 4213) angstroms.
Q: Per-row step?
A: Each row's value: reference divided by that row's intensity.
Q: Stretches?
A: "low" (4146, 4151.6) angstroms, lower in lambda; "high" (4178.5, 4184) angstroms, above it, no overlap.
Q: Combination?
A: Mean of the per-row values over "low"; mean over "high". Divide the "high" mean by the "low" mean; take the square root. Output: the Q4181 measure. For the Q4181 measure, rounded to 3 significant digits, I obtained 1.01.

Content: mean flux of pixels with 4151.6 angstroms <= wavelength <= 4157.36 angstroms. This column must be 1.25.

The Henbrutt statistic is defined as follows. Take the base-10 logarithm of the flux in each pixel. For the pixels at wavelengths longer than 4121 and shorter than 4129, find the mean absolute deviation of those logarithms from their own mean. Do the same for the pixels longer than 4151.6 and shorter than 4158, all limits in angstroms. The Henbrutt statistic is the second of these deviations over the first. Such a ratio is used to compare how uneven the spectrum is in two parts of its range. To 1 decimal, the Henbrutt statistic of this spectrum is 0.8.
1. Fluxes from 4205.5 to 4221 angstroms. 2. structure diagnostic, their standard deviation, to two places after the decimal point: 0.18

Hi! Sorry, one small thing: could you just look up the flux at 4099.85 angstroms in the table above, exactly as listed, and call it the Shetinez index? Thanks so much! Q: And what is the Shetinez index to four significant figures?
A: 1.185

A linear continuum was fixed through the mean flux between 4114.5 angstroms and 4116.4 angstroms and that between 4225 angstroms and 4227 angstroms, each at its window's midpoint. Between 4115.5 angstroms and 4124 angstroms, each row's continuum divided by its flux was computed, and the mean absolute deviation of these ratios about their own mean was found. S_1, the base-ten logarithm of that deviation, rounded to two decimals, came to -0.91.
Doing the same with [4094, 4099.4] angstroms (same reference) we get -0.85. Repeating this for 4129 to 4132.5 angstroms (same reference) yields -1.11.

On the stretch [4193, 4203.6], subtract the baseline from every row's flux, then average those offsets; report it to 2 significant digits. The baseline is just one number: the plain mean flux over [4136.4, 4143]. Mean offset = -0.17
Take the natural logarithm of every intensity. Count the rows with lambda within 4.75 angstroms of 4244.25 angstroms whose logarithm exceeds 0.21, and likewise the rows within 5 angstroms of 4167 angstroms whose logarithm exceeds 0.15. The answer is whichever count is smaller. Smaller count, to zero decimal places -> 10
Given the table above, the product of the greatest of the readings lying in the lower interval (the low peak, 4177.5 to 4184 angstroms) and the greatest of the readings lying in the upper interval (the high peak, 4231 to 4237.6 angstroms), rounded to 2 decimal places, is 2.13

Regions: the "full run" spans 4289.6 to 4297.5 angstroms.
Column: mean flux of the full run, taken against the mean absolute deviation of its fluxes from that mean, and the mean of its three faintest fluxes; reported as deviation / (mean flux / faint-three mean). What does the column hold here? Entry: 0.15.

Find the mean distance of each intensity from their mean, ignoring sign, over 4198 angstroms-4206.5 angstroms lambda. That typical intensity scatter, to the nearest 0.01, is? 0.14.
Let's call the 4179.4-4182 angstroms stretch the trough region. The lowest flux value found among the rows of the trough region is 1.208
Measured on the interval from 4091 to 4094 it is 1.19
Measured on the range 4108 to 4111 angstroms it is 1.088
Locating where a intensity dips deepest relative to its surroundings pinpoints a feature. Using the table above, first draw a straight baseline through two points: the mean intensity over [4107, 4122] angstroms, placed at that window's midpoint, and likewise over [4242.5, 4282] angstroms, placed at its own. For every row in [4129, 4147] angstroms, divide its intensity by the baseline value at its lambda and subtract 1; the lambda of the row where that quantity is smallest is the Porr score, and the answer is 4132.07 angstroms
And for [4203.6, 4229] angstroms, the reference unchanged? 4213.74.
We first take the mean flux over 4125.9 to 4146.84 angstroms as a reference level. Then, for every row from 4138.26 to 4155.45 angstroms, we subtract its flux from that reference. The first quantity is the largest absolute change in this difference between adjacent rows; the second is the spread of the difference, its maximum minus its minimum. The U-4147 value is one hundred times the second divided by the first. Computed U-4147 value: 282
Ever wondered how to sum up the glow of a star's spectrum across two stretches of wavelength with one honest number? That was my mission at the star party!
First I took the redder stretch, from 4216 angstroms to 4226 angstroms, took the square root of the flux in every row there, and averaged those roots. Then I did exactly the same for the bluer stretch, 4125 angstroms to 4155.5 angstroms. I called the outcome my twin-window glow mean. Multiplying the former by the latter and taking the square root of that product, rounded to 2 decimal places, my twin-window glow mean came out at 1.15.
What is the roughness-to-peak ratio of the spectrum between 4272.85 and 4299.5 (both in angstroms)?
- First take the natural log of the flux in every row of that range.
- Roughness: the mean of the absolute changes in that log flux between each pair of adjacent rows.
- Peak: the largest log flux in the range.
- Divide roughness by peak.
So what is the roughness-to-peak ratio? 0.271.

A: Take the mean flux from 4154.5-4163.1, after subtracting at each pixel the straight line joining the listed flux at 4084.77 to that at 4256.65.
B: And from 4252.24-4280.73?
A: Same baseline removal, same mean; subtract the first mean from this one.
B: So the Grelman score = 0.24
